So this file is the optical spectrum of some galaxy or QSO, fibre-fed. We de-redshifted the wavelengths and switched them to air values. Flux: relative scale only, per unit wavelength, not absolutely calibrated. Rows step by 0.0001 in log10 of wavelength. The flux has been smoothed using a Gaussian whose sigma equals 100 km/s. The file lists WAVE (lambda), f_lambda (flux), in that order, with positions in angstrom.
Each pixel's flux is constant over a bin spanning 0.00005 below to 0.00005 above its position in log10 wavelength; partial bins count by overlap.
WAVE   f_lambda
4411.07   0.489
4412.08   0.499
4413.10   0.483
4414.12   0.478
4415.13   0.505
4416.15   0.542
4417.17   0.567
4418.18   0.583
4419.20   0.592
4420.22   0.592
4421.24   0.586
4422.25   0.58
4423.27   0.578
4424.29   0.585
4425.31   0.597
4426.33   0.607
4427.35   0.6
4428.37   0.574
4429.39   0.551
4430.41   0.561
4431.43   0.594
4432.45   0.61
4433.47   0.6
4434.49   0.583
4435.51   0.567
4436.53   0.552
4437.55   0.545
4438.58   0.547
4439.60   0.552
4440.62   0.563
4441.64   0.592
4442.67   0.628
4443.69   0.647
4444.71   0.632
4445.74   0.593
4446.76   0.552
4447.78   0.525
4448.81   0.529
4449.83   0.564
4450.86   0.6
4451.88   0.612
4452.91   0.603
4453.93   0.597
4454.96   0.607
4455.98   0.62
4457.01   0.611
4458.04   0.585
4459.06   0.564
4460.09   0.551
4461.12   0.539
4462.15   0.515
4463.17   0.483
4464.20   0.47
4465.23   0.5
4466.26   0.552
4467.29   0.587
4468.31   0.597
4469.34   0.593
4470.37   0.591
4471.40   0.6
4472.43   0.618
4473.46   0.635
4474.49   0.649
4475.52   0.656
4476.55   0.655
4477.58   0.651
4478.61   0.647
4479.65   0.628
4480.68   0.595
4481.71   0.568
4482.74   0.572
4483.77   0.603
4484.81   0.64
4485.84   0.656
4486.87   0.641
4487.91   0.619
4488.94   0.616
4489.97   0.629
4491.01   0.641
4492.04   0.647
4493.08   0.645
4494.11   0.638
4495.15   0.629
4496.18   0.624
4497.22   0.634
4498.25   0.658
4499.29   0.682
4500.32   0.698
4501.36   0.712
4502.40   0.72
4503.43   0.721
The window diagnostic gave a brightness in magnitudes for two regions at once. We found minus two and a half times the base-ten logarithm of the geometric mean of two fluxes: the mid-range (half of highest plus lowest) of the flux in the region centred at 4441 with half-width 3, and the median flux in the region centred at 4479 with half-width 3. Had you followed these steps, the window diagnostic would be 0.524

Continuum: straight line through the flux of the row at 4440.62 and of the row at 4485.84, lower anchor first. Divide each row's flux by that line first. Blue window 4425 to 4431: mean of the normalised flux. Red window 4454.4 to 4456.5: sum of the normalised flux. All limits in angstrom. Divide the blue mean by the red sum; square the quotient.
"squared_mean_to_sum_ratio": 0.27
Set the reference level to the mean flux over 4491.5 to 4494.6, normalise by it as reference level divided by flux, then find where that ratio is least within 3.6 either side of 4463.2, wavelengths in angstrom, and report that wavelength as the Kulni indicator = 4466.26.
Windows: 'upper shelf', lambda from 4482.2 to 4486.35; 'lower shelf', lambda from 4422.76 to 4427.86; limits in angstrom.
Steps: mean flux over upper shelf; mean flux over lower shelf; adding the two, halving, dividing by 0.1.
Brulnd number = 6.1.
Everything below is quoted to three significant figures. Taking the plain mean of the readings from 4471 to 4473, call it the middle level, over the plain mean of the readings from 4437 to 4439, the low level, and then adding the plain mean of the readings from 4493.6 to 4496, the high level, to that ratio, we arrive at 1.75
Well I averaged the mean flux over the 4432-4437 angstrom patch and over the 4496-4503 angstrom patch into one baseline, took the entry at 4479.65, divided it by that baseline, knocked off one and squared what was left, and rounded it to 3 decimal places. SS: 0.000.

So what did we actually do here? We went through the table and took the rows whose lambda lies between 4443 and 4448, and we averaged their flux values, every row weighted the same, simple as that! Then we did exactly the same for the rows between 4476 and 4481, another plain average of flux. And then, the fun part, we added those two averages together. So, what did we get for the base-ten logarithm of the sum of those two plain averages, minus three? -2.91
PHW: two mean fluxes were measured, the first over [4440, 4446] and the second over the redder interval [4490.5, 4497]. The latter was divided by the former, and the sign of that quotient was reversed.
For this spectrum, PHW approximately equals -1.05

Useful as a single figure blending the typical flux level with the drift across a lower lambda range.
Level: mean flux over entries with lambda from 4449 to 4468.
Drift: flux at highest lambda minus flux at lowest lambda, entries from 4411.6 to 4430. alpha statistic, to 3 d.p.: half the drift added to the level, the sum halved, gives 0.295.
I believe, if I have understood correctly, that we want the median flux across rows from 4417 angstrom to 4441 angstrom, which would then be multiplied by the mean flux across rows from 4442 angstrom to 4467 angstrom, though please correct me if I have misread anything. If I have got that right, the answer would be 0.33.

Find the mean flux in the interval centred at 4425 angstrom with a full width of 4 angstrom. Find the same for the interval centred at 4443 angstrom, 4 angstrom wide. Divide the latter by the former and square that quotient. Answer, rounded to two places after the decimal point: 1.11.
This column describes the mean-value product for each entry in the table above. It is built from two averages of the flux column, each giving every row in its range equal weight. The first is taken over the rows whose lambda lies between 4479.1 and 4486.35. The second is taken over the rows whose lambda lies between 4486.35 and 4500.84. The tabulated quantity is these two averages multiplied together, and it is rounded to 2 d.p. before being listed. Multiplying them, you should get 0.39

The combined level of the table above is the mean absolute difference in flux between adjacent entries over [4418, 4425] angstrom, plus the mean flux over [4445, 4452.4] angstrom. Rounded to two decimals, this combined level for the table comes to 0.57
